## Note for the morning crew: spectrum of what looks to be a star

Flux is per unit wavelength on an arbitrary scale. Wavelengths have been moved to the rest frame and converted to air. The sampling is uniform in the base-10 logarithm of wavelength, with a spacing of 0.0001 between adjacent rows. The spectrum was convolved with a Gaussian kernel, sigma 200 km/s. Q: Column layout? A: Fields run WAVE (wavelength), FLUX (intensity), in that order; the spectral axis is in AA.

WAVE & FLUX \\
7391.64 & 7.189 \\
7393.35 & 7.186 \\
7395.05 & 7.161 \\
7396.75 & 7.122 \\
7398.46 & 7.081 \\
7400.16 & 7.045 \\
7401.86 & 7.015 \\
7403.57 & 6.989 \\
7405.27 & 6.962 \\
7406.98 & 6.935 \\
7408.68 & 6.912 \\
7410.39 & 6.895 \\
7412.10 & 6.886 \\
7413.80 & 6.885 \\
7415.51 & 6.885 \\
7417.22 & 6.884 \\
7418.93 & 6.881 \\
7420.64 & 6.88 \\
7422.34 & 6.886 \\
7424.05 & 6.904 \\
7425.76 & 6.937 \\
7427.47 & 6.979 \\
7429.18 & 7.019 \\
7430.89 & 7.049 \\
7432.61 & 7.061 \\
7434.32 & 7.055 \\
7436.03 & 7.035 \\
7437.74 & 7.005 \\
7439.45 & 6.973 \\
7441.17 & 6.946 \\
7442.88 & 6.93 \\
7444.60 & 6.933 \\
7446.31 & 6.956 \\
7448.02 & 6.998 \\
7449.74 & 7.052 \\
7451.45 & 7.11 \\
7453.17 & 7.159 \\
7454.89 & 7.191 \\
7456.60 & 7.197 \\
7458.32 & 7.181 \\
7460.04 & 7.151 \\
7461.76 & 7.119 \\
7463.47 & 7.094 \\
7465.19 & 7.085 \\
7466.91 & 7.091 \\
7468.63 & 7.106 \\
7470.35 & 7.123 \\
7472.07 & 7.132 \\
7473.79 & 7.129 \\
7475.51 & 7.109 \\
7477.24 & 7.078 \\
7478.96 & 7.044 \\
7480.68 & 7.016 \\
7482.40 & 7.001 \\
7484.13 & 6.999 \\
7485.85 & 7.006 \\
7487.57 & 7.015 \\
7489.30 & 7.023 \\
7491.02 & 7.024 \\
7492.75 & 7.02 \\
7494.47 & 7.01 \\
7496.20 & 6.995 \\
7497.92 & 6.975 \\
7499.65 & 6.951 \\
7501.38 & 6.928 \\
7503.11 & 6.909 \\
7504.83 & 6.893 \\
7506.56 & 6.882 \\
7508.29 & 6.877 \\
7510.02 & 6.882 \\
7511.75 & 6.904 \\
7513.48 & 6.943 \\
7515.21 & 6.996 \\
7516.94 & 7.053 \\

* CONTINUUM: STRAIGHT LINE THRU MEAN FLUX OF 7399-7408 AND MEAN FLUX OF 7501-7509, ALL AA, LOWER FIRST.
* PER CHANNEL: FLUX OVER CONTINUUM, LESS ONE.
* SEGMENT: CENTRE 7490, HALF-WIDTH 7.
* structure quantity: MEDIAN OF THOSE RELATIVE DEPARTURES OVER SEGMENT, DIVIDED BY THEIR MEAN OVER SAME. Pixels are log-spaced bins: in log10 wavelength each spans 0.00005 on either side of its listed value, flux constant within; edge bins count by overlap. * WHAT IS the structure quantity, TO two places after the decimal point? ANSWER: 1.02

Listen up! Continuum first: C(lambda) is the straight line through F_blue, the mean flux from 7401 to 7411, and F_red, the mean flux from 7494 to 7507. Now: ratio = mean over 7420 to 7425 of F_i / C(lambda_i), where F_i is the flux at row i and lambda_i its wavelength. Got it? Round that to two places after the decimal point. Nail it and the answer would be 0.99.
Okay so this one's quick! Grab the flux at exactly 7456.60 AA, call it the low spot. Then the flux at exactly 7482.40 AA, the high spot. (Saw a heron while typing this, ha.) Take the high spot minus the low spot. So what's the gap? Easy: -0.20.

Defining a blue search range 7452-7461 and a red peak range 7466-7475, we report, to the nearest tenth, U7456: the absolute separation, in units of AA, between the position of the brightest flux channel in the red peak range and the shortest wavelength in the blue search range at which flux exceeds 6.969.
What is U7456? 18.9 AA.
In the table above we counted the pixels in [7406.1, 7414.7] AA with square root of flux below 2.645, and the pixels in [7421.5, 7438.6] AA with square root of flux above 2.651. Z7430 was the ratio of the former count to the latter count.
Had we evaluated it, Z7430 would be 1.25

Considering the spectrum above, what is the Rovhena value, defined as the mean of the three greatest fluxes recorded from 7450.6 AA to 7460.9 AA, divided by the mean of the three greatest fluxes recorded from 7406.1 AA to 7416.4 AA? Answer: 1.04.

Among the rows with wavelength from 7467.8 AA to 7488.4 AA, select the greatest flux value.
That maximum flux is 7.132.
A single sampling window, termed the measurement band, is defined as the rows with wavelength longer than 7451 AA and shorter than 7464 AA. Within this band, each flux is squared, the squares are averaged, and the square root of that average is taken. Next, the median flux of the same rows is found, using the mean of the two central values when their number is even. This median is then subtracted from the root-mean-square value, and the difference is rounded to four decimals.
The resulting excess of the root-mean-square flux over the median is -0.0047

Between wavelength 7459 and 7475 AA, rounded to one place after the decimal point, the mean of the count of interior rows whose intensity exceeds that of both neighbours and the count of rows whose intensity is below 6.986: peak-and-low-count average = 0.5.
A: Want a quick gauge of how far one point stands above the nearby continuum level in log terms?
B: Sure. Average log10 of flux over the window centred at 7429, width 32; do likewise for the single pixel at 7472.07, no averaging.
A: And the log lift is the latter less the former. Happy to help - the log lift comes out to 0.011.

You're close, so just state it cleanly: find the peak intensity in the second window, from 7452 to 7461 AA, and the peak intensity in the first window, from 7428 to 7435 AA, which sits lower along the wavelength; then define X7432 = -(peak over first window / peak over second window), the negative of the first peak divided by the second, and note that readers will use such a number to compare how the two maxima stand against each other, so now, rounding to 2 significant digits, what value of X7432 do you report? -0.98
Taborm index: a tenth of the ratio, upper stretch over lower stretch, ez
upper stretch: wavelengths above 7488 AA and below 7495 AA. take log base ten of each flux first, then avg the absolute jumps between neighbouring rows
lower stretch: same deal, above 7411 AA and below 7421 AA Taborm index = 0.41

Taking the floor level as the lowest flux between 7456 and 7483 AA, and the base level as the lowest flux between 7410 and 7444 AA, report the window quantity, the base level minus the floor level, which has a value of -0.12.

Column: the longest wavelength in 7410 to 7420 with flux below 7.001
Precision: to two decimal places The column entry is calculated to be 7418.93 AA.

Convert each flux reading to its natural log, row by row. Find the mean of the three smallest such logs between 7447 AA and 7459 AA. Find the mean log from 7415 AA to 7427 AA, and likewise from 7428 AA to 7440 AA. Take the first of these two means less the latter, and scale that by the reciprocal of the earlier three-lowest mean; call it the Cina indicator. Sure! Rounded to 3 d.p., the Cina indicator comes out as -0.010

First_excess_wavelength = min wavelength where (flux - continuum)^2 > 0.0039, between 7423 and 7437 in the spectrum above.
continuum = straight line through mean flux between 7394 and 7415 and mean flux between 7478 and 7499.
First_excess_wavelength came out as 7424.05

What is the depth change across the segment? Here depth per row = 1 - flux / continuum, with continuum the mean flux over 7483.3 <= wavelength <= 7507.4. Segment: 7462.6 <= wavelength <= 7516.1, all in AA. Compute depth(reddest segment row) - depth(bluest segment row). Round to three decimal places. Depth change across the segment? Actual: 0.014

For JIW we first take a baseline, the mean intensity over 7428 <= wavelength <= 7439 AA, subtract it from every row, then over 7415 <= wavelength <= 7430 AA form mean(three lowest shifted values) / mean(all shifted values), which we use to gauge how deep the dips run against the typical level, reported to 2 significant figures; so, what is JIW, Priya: 1.3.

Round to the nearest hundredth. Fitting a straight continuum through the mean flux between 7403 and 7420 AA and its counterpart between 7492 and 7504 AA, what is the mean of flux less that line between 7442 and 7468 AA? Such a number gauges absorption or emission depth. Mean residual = 0.14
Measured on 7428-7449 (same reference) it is 0.07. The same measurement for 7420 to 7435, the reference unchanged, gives 0.05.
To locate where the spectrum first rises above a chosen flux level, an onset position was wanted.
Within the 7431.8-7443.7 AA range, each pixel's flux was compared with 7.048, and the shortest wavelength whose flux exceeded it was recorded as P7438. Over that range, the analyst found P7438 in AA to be 7432.61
